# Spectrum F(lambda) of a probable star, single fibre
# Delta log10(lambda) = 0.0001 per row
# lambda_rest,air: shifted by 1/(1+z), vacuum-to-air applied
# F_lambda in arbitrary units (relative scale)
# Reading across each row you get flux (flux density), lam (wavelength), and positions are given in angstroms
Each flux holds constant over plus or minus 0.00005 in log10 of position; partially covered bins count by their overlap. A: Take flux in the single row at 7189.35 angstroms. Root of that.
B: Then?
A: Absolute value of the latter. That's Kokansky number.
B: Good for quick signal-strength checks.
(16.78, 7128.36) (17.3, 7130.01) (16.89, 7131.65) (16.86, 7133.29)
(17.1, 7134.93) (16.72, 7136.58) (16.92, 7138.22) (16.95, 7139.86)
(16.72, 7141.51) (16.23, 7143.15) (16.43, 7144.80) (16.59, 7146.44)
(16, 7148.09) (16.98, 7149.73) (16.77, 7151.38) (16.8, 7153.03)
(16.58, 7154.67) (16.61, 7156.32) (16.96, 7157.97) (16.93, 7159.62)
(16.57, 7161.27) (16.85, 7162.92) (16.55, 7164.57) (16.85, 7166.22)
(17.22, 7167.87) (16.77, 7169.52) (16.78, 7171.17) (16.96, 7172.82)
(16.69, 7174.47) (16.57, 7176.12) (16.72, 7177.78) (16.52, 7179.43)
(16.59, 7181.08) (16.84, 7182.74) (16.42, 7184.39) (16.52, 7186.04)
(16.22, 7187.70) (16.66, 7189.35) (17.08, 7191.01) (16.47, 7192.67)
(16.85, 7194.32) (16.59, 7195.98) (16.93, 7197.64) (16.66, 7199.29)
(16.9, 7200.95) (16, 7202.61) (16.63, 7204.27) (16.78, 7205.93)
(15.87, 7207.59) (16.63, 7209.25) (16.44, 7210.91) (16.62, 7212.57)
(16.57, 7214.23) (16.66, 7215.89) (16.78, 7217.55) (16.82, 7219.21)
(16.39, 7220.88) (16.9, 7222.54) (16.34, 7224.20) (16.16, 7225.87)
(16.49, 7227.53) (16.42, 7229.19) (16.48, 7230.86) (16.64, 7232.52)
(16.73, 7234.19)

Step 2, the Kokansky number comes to 4.08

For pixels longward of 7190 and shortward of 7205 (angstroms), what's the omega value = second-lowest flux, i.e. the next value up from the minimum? 16.47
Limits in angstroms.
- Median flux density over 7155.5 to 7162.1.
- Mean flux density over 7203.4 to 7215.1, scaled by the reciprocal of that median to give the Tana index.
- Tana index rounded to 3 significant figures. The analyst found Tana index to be 0.984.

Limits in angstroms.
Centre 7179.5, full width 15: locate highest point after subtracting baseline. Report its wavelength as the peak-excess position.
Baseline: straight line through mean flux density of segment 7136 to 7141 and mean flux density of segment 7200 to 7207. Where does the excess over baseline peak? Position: 7172.82 angstroms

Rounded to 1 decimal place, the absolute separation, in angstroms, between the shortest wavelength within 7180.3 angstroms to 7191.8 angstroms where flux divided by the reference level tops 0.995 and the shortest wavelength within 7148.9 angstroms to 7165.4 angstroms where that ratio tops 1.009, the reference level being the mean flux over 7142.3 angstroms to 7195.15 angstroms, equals 33.0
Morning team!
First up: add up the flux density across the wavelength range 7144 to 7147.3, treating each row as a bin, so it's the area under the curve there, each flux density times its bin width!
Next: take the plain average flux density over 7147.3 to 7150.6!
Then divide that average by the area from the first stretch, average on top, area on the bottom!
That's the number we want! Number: 0.30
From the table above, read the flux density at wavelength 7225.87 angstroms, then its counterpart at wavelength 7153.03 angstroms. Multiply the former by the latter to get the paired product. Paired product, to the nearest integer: 271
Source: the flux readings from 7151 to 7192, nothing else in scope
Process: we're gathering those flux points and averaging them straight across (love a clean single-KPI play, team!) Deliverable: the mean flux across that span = 16.7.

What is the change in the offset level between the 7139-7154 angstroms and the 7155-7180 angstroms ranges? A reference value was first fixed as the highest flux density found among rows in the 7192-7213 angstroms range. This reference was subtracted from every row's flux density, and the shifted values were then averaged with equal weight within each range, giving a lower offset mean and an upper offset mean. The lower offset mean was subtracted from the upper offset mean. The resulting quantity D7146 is 0.16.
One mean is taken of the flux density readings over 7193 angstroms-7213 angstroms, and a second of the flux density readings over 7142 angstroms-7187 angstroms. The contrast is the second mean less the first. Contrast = 0.10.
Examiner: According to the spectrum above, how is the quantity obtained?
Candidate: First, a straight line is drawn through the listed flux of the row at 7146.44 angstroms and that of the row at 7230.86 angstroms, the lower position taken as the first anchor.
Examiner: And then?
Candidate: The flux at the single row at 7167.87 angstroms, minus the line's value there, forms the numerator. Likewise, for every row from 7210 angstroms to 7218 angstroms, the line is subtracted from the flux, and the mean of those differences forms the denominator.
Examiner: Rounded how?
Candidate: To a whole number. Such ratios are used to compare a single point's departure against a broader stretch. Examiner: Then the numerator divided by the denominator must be 6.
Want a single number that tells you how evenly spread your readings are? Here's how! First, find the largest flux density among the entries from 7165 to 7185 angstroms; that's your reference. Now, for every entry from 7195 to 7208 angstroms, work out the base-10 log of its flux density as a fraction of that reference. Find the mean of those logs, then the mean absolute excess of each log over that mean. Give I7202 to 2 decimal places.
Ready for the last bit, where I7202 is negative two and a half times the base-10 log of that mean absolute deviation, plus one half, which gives 5.73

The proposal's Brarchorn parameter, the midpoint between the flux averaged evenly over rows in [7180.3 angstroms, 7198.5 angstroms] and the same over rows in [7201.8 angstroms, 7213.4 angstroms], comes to 16.54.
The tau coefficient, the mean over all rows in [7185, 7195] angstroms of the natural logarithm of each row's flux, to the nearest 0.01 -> 2.81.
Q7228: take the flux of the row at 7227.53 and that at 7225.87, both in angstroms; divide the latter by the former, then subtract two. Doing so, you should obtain -1.02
